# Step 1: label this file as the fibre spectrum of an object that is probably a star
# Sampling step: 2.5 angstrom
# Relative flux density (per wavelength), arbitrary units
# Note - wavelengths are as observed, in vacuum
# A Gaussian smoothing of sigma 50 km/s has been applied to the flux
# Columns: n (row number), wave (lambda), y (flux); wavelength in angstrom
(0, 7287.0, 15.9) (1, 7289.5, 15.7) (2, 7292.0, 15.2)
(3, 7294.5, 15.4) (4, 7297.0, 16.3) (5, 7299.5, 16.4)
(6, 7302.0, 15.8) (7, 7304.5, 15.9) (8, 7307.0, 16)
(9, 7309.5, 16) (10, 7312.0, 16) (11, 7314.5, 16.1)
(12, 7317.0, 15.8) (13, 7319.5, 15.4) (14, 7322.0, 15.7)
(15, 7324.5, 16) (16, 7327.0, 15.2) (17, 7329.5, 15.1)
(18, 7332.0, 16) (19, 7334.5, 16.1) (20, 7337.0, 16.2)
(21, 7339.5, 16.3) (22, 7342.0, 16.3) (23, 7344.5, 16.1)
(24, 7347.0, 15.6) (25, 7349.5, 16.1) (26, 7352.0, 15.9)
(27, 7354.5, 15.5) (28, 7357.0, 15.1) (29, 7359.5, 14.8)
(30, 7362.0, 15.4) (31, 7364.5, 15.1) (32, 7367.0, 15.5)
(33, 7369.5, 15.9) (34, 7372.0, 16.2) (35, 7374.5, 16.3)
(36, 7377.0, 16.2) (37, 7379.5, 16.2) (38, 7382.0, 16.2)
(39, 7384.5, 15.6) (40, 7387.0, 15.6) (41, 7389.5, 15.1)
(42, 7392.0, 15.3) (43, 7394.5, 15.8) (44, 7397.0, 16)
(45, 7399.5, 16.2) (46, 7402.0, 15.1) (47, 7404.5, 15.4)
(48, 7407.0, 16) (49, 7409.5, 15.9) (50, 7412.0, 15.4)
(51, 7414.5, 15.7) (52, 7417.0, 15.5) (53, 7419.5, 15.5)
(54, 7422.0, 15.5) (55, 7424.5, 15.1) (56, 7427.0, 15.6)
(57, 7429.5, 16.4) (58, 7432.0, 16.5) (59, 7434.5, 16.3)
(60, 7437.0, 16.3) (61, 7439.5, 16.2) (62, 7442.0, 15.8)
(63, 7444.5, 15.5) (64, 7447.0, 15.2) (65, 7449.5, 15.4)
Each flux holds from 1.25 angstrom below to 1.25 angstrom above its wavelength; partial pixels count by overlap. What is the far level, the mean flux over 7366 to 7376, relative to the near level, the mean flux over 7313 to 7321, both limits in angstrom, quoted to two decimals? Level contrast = 1.01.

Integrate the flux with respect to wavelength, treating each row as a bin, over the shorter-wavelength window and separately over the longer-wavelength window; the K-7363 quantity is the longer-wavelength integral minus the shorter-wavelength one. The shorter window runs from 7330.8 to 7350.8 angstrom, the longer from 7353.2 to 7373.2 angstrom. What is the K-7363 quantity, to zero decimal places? -13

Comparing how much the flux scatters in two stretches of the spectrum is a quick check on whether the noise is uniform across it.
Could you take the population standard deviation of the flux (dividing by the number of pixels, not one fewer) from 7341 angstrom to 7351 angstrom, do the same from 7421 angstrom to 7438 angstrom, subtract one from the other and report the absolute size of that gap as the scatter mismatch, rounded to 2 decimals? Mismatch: 0.25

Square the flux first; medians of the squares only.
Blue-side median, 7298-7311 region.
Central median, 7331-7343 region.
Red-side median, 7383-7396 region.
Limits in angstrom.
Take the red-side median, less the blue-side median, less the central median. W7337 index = -275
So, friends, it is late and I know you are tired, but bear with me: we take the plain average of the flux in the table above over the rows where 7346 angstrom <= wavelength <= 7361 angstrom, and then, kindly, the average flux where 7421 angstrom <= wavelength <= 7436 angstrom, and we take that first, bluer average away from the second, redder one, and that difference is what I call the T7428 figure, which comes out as 0.4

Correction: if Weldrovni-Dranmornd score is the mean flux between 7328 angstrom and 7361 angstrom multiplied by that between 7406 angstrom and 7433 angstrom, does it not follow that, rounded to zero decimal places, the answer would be 248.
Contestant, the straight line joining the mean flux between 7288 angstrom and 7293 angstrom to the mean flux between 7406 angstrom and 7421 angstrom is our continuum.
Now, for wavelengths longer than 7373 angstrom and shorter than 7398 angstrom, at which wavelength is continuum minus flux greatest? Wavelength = 7389.5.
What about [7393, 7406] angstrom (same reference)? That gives 7402.0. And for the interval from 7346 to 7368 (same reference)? 7359.5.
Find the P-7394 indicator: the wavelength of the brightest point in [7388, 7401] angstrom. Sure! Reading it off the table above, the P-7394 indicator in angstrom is 7399.5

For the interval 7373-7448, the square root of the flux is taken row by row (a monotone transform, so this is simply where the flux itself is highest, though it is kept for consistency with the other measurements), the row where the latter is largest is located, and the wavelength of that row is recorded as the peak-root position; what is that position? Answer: 7432.0 angstrom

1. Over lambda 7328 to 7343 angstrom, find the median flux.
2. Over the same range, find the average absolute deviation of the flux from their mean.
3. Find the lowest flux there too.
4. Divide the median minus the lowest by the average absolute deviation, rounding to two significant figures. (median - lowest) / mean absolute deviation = 3.5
